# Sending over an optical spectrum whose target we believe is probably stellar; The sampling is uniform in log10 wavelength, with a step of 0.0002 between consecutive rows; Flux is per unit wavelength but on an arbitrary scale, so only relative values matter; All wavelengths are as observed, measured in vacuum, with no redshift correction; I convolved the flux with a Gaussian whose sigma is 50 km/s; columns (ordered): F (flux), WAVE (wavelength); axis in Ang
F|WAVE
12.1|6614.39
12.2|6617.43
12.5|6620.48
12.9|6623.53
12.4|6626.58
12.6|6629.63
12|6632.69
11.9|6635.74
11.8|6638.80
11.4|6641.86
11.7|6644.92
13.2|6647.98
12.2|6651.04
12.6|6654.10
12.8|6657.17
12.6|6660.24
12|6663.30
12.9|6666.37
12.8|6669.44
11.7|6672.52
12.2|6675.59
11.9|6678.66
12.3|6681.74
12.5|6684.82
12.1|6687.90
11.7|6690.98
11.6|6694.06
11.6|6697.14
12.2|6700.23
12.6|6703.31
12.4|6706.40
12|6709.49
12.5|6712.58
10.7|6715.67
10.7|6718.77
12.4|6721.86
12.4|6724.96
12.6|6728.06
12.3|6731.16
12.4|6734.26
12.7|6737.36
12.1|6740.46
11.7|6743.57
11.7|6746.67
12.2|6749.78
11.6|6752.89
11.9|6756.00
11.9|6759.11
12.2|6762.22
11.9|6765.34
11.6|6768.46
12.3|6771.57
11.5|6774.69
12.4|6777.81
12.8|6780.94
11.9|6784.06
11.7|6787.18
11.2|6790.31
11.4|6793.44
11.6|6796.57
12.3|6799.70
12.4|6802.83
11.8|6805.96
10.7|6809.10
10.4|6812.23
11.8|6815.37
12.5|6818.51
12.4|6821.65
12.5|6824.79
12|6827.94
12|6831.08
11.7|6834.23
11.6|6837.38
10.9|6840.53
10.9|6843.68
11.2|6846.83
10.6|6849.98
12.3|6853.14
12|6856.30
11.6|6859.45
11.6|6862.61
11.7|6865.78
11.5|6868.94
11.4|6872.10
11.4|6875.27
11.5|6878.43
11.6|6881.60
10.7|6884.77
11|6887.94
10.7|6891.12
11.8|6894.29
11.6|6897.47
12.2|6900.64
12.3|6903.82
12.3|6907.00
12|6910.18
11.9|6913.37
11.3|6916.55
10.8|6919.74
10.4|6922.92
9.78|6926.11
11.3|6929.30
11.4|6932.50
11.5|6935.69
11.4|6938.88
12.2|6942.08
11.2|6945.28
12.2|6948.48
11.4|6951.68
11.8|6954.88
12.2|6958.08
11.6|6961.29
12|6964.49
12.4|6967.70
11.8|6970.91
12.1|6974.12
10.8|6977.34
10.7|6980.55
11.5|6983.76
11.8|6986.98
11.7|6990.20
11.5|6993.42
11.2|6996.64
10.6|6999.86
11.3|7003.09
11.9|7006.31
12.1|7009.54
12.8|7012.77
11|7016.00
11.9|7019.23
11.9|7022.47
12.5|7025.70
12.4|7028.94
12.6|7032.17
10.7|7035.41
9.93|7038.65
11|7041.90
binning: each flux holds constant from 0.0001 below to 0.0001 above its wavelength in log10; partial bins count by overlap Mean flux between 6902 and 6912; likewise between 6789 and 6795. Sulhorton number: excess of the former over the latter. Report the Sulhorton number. 0.9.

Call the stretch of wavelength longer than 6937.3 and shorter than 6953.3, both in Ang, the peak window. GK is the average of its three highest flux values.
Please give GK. 11.9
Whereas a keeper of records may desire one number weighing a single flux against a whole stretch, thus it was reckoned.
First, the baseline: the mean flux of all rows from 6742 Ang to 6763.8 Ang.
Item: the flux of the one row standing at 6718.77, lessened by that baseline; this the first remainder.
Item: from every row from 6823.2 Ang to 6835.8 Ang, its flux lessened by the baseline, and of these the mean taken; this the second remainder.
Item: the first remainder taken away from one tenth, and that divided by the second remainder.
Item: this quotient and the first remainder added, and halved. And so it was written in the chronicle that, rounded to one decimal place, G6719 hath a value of 3.3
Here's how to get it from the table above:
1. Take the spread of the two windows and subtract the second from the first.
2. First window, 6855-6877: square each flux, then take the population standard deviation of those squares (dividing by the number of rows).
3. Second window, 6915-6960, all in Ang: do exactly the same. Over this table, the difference -10.2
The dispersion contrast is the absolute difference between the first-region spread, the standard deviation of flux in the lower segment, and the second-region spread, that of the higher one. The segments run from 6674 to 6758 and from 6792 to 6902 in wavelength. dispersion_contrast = 0.07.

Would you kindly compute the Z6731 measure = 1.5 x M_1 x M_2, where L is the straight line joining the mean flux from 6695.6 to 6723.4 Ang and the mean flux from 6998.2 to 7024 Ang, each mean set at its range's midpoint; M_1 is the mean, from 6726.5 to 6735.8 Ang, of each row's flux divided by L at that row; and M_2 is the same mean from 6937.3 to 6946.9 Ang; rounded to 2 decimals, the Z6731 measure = 1.55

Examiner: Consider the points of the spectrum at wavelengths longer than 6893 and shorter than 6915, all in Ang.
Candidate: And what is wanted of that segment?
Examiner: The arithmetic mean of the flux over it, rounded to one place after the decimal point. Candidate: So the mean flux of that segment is 12.0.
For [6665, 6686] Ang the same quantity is 12.3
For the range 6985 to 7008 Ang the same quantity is 11.4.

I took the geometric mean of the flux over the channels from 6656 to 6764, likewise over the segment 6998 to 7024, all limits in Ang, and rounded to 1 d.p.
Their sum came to 23.8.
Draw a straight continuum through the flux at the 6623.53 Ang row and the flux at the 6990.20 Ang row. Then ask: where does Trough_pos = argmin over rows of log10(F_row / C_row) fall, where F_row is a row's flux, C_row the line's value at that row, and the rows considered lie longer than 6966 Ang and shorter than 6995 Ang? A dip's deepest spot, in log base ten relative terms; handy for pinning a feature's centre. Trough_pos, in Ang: 6980.55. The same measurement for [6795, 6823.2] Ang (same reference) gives 6812.23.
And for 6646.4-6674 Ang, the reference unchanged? 6672.52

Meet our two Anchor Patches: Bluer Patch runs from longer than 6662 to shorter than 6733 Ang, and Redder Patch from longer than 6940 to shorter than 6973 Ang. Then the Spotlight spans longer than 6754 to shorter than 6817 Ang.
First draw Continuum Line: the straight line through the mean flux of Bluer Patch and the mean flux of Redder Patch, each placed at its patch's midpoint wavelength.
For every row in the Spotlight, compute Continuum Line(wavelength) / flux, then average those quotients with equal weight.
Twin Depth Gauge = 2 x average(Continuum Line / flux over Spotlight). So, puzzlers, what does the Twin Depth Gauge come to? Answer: 2.04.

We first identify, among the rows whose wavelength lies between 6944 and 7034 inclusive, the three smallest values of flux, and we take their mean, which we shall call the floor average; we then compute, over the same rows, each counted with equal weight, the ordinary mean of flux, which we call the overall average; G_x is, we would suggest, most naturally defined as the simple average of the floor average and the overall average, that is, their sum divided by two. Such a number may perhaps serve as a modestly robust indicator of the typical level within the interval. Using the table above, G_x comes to 11.2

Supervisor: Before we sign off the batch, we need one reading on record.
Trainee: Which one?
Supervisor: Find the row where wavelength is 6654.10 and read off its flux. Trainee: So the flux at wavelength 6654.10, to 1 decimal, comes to 12.6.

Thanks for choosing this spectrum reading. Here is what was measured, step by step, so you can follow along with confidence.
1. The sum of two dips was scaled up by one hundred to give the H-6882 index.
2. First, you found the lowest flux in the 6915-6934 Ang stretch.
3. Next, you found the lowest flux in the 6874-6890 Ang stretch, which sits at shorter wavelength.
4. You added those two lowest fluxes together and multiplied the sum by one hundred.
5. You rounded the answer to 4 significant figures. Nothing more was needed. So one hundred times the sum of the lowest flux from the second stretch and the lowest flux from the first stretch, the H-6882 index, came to 2048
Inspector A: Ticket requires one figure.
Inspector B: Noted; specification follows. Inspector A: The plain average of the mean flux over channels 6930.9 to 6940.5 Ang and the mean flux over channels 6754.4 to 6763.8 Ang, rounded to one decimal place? 11.7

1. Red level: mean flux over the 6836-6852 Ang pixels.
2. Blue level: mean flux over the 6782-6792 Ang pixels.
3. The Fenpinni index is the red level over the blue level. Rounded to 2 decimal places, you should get 0.95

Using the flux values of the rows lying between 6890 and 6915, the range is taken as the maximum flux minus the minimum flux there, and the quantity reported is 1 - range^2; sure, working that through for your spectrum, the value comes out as -1.6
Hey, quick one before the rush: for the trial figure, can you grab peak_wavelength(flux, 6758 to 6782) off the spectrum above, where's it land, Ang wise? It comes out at 6780.94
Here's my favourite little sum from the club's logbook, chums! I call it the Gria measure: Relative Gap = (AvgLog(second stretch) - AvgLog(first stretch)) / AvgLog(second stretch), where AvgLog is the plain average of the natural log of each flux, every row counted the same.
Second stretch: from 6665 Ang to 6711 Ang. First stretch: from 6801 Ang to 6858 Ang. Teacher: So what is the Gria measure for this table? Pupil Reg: 0.018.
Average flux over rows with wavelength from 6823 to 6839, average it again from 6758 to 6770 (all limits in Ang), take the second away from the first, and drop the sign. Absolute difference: 0.1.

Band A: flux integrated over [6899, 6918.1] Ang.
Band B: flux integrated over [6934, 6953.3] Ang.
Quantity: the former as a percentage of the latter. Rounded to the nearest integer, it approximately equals 102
